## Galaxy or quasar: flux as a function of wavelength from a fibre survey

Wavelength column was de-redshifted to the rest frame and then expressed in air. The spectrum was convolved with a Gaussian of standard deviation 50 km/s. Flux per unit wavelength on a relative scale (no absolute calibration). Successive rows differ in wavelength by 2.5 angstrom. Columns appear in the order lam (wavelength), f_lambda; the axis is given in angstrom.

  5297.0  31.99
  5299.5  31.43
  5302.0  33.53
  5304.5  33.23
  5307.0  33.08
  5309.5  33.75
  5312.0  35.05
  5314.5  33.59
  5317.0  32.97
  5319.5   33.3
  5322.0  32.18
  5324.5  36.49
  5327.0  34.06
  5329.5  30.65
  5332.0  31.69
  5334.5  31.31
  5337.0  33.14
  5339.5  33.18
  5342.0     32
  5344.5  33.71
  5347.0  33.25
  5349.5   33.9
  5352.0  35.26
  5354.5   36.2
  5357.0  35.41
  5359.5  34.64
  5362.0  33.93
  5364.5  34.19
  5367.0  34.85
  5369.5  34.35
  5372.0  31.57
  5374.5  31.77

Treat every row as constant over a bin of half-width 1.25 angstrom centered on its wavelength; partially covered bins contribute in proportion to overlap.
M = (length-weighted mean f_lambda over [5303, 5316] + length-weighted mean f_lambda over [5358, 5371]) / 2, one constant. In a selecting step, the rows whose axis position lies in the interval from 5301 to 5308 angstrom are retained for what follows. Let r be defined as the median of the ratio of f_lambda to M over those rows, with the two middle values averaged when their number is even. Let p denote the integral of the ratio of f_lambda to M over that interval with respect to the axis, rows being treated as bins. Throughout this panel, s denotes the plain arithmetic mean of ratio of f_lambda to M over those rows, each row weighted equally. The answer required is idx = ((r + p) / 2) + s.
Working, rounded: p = 6.8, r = 0.98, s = 0.98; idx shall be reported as 4.89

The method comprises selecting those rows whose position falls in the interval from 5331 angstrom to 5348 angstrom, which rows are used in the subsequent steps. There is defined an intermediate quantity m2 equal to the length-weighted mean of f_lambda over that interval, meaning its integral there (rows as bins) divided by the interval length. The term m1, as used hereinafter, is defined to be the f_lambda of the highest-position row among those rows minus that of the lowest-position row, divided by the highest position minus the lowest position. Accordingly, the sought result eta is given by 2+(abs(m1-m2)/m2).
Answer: 2.997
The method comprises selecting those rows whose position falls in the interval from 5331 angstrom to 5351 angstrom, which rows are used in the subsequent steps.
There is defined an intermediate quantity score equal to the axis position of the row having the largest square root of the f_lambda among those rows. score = 5349.5 angstrom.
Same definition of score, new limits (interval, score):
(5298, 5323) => 5312.0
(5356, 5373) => 5357.0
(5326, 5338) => 5327.0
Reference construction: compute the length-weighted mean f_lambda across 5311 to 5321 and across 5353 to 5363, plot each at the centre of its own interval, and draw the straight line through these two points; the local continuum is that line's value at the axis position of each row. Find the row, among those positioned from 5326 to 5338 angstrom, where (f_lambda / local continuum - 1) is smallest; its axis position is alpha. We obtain 5329.5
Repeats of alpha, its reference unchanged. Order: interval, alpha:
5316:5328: 5322.0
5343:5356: 5347.0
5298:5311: 5299.5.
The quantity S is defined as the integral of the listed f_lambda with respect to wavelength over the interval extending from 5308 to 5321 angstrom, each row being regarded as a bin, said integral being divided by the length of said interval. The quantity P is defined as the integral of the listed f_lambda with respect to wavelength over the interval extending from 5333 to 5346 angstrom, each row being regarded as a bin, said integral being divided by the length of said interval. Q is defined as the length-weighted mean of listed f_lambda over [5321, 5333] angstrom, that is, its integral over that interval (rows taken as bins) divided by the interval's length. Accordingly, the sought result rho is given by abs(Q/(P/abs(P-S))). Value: 1.04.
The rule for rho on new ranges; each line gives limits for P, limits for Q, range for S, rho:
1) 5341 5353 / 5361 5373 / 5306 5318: 0.09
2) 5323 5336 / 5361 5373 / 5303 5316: 0.91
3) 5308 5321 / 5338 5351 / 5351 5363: 1.40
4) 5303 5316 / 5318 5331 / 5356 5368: 0.85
